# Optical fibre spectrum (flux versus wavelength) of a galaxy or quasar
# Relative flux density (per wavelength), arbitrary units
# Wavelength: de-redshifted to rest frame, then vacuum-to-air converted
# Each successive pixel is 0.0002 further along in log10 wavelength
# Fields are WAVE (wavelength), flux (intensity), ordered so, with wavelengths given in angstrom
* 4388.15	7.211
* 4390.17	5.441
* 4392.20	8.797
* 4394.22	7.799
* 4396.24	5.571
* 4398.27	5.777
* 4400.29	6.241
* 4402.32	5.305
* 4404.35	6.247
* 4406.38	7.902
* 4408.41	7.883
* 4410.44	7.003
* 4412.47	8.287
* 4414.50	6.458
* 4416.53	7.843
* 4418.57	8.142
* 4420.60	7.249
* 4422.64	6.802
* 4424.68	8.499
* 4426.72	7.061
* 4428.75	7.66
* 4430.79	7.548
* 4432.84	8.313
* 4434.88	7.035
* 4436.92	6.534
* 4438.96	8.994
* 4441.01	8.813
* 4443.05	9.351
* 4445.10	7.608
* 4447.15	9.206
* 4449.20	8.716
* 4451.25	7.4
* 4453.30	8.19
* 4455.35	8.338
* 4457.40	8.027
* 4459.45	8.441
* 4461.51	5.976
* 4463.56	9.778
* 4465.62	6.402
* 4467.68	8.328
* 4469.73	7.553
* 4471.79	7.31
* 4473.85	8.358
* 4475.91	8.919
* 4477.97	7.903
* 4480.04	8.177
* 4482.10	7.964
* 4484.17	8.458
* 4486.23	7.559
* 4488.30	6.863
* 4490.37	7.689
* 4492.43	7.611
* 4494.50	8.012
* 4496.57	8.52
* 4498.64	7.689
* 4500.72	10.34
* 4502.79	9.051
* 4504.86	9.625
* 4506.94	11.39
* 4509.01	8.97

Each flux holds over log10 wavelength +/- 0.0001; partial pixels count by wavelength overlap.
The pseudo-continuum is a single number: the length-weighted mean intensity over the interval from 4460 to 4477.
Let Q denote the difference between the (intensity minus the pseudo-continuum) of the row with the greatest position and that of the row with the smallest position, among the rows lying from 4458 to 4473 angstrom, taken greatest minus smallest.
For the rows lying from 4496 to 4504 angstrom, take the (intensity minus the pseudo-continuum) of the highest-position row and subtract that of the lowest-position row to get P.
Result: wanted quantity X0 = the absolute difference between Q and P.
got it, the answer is 1.7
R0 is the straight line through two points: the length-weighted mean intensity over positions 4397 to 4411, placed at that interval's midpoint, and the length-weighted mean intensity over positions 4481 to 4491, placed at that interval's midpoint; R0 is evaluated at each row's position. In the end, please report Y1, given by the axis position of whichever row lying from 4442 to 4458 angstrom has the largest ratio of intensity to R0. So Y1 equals 4443.05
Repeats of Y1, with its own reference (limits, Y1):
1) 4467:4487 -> 4475.91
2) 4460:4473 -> 4463.56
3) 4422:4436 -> 4424.68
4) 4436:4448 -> 4443.05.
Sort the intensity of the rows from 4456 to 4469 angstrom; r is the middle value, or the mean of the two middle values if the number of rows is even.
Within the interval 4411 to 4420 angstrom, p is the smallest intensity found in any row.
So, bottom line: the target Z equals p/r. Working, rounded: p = 6.458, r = 8.2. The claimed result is 0.79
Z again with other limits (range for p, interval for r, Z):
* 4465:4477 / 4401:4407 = 1.02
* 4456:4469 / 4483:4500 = 0.78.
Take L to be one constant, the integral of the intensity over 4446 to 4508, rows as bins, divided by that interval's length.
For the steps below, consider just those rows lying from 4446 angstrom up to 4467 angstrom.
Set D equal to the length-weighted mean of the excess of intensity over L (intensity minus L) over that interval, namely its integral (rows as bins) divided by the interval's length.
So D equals -0.21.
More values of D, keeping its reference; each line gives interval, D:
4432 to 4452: -0.05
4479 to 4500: -0.37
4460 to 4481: -0.38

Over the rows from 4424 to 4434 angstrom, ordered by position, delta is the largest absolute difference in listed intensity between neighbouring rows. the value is 1.4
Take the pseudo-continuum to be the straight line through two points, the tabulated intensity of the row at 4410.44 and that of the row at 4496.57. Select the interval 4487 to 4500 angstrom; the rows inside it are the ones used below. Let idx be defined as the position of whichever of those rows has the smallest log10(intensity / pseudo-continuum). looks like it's 4488.30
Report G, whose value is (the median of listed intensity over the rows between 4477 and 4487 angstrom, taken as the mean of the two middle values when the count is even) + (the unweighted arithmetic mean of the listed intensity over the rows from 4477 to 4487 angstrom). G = 16.0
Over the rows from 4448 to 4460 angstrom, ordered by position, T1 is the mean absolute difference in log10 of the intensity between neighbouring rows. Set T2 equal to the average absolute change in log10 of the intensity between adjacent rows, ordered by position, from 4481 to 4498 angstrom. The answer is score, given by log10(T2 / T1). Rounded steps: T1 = 0.032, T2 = 0.031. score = -0.012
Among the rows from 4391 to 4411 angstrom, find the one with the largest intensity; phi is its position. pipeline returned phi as 4392.20 angstrom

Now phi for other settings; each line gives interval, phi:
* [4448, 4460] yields 4449.20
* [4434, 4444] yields 4443.05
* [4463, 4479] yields 4463.56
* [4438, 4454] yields 4443.05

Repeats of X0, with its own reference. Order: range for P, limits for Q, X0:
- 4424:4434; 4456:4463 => 1.9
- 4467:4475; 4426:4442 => 1.7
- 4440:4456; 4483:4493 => 0.4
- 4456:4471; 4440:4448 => 0.9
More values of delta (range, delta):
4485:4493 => 0.8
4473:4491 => 1.0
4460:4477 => 3.8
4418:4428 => 1.7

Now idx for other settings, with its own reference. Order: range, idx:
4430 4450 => 4436.92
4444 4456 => 4451.25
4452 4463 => 4461.51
